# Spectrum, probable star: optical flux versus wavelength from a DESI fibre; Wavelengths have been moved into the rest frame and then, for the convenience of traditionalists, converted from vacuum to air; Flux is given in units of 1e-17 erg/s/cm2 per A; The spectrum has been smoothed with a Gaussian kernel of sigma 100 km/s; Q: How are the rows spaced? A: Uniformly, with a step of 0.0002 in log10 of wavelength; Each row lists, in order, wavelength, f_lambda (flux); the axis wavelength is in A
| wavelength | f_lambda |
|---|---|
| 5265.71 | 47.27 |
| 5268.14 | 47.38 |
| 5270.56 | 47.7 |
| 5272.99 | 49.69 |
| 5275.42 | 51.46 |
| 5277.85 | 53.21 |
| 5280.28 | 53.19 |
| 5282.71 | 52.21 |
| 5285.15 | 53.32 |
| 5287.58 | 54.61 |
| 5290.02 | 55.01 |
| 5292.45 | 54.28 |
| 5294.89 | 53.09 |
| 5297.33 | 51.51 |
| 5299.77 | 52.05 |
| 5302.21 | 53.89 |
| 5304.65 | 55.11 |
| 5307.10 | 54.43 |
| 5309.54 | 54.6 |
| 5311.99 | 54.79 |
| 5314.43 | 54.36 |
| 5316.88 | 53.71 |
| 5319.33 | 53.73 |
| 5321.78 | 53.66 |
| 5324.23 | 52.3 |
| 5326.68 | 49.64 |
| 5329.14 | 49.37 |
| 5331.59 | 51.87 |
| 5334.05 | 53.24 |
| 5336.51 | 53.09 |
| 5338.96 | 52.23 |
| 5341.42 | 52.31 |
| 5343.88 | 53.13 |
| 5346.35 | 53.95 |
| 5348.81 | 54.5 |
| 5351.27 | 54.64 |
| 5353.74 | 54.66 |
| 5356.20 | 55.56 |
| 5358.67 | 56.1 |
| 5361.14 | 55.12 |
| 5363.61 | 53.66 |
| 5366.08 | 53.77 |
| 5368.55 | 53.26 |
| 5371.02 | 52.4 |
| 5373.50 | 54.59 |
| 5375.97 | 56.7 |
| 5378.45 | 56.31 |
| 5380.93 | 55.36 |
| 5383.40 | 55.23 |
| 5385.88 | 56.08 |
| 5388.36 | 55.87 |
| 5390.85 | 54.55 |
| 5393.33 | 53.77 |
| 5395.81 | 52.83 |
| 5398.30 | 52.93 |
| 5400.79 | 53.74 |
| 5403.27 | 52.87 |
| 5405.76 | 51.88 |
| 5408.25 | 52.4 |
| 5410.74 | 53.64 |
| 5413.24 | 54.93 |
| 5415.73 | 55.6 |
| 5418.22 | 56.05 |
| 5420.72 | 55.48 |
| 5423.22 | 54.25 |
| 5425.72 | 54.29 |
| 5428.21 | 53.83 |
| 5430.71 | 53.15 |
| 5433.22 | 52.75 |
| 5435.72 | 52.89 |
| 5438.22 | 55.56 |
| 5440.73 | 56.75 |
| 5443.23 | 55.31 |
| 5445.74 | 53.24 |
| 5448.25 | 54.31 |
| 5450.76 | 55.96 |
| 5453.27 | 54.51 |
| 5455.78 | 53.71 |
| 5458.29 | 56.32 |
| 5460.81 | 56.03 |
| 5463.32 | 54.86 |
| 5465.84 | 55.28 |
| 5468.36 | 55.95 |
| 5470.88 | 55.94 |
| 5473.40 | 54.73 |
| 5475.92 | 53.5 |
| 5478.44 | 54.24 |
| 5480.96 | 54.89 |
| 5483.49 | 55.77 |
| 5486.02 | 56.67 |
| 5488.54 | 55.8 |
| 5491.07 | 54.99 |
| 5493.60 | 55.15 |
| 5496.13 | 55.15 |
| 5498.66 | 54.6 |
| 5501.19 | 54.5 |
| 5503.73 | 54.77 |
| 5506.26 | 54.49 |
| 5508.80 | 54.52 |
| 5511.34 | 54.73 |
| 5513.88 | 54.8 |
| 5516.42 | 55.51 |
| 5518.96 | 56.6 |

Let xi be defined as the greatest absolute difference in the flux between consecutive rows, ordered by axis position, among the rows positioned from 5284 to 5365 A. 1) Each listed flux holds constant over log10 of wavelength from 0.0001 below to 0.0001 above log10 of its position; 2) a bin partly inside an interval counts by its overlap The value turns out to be 2.66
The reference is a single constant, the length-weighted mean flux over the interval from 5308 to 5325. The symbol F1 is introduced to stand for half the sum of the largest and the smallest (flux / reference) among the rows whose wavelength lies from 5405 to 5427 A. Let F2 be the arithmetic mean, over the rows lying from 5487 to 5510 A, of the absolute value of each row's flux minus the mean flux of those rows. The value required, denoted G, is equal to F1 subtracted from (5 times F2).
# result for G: 0.7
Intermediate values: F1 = 1.00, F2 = 0.3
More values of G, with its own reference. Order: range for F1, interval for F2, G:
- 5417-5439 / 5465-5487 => 2.9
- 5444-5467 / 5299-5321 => 2.2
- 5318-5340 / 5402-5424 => 5.4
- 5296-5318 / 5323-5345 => 4.4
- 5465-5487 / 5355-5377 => 4.8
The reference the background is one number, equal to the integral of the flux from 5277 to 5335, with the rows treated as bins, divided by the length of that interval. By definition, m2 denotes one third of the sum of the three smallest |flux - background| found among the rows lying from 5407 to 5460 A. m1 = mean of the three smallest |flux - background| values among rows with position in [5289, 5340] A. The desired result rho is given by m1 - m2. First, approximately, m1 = 0.09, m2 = 0.14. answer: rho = -0.05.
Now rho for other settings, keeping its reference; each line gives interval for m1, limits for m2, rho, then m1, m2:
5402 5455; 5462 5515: -0.73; 0.14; 0.86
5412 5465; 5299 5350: 0.06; 0.14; 0.08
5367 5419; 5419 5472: 0.09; 0.22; 0.14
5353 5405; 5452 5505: -0.38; 0.22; 0.60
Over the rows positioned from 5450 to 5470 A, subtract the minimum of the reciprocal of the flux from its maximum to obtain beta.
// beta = 0.0009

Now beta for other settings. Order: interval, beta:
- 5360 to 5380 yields 0.0014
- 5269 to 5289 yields 0.0027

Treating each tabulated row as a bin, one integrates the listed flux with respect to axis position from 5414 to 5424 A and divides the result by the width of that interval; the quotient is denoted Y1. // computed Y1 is 55.4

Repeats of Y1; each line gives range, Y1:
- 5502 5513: 54.6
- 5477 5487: 55.3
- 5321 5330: 51.2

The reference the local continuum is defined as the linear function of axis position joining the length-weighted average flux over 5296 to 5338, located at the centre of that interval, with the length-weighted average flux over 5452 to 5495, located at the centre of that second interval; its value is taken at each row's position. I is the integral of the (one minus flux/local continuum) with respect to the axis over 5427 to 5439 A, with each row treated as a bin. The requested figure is 0.2 A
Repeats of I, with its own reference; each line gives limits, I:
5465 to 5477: 0.0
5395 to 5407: 0.3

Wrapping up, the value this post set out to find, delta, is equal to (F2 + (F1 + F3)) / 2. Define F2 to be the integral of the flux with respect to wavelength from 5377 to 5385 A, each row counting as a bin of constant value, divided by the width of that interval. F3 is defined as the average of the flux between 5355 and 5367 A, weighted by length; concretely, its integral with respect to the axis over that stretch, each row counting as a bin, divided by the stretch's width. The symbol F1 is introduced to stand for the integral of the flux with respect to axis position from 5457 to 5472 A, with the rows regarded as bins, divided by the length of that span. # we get 83.1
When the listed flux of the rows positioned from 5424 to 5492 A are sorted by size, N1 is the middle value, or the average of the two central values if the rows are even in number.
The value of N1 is 54.9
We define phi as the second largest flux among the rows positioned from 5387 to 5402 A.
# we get 54.55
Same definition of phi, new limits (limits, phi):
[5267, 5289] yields 53.32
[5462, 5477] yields 55.94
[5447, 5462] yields 56.03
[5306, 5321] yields 54.6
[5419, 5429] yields 54.29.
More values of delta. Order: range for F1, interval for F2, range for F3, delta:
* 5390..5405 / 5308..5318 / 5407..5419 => 81.1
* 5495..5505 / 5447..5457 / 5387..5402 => 81.7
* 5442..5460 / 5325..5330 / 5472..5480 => 79.4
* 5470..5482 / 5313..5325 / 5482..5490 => 82.1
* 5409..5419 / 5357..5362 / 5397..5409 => 81.6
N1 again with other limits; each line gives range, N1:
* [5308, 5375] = 53.7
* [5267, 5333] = 53.2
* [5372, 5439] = 54.3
